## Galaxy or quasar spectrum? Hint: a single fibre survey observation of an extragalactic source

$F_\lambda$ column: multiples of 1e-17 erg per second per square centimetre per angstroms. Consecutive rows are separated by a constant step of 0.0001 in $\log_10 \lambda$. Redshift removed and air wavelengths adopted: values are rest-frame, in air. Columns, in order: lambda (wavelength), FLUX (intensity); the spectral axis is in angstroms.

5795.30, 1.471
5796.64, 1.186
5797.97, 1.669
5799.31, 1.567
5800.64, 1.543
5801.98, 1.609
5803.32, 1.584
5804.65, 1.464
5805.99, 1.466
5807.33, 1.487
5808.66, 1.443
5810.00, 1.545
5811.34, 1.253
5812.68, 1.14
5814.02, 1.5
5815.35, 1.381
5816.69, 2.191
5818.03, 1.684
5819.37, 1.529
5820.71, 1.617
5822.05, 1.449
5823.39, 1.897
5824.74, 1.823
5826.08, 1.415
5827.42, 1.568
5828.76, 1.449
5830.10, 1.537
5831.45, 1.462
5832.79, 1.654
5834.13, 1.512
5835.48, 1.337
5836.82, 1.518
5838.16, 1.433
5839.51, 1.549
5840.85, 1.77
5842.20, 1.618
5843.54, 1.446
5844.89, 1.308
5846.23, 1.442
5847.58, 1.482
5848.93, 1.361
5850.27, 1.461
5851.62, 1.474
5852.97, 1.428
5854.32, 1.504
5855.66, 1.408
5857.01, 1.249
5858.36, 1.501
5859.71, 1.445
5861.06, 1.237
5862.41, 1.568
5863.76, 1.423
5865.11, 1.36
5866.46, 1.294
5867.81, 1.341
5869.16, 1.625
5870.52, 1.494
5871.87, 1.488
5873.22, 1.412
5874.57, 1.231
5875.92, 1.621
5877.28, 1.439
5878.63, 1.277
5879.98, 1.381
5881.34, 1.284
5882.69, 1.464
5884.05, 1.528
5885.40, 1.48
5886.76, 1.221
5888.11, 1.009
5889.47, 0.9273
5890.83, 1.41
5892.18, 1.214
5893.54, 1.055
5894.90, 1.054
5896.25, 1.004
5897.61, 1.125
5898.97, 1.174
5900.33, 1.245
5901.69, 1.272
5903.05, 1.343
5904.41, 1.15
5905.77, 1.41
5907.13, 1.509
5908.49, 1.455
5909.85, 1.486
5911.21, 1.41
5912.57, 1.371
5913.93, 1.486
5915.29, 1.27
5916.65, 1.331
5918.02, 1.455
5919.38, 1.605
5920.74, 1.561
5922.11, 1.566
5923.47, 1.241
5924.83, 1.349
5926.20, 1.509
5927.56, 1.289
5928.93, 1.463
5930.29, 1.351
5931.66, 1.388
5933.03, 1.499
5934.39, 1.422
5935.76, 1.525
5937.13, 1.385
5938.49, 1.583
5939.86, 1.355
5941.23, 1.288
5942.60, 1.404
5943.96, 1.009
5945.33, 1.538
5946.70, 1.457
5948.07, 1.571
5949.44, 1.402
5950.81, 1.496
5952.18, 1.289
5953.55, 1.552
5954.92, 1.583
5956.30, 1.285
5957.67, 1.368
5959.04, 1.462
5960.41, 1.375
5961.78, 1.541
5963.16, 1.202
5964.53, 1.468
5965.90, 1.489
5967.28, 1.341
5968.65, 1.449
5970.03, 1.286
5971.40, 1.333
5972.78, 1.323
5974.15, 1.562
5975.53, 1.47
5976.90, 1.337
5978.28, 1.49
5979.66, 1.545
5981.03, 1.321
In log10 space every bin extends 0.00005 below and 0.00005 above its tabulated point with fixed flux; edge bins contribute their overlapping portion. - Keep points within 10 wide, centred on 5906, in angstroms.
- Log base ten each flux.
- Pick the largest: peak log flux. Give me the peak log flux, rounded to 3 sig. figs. 0.179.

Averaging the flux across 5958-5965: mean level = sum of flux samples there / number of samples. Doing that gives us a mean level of 1.41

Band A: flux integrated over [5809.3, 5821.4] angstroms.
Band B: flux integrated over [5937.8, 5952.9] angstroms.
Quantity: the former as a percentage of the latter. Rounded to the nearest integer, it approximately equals 88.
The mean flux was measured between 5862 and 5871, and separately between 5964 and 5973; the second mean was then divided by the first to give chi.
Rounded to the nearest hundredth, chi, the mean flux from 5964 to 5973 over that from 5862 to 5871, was 0.96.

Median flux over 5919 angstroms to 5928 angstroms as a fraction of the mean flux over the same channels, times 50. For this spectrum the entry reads 52.2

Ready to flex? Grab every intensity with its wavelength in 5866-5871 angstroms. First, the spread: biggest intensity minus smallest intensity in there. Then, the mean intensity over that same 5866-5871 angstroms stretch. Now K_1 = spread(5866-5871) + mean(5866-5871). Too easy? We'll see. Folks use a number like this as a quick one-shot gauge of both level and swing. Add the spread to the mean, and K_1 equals 1.77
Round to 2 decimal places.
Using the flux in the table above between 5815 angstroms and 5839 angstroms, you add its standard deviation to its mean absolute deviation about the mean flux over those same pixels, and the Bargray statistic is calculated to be 0.36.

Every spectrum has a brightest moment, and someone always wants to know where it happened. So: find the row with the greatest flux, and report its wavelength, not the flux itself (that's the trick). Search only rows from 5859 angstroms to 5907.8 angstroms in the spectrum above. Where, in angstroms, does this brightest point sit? 5869.16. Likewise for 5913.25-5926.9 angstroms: 5919.38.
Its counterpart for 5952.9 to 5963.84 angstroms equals 5954.92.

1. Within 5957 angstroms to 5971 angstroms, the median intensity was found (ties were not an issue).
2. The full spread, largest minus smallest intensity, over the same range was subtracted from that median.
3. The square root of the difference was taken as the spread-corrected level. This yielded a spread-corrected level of 1.04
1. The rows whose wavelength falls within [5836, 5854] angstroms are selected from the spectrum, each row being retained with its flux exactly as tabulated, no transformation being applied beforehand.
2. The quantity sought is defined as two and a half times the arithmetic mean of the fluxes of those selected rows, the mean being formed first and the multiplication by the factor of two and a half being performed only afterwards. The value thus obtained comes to 3.71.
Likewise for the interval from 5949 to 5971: 3.53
